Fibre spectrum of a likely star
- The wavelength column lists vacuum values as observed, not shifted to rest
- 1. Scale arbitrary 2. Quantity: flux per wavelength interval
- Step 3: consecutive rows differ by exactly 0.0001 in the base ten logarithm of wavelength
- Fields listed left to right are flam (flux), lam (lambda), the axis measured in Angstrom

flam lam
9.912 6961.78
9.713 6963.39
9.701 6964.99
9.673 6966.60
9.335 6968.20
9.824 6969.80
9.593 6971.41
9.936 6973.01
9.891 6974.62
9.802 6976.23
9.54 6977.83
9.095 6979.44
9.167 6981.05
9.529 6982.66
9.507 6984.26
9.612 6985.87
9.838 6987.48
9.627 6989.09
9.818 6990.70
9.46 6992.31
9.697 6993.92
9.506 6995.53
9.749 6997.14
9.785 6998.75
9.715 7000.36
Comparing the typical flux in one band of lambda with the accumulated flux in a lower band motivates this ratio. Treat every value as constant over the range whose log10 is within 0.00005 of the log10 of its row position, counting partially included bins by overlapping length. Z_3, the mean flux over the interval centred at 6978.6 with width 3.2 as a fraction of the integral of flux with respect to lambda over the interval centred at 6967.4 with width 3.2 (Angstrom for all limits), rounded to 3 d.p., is 0.306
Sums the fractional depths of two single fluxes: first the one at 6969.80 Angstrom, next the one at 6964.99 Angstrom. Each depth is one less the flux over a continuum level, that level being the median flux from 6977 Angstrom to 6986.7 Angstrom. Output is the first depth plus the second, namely -0.051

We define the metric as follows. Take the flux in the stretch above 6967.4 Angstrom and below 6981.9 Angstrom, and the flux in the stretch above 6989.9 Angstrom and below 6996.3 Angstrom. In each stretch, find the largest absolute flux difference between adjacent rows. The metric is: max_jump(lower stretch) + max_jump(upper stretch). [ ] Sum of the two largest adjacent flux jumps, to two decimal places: 0.85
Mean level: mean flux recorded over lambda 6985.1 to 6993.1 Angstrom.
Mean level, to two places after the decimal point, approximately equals 9.67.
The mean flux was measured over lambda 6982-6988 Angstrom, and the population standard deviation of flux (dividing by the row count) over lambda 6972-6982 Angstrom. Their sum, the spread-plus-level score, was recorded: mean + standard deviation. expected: 9.96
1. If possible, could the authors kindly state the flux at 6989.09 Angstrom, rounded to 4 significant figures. 9.627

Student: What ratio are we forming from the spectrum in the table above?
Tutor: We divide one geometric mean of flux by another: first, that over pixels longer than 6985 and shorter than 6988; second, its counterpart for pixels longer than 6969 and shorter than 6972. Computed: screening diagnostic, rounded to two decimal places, 1.00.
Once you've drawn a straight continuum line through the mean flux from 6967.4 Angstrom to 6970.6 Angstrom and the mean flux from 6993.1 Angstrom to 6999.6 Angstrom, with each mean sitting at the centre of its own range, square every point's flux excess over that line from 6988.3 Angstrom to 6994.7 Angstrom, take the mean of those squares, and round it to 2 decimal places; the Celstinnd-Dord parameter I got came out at 0.02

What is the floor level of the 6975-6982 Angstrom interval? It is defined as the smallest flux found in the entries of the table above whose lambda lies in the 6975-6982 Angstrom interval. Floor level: 9.095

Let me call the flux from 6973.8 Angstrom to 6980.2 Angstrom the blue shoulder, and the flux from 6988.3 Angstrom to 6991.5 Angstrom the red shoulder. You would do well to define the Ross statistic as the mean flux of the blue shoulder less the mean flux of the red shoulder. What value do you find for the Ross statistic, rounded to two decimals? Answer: -0.14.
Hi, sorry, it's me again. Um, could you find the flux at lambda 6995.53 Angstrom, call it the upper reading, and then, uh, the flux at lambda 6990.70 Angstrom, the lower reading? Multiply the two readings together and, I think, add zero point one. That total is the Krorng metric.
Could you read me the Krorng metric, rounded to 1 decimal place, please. 93.4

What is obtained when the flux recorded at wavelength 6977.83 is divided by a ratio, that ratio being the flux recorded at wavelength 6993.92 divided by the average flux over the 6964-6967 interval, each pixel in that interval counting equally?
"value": 9.53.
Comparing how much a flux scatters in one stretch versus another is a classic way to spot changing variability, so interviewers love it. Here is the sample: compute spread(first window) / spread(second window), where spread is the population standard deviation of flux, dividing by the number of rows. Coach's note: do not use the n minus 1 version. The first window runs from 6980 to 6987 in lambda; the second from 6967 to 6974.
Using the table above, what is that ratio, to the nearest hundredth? 0.74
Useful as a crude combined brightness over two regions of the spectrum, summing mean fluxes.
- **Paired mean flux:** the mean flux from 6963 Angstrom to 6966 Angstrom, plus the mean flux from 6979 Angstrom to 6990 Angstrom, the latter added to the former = 19.2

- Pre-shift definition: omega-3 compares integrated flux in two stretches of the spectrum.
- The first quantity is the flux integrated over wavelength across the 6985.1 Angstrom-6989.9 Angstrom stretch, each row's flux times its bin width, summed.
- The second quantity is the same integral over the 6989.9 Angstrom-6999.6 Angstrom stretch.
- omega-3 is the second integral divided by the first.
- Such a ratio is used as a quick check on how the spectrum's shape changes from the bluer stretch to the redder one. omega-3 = 2.0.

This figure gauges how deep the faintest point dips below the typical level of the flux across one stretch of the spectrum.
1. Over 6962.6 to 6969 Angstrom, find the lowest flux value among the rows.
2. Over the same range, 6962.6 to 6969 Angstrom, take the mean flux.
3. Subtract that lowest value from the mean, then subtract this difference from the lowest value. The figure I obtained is 9.1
